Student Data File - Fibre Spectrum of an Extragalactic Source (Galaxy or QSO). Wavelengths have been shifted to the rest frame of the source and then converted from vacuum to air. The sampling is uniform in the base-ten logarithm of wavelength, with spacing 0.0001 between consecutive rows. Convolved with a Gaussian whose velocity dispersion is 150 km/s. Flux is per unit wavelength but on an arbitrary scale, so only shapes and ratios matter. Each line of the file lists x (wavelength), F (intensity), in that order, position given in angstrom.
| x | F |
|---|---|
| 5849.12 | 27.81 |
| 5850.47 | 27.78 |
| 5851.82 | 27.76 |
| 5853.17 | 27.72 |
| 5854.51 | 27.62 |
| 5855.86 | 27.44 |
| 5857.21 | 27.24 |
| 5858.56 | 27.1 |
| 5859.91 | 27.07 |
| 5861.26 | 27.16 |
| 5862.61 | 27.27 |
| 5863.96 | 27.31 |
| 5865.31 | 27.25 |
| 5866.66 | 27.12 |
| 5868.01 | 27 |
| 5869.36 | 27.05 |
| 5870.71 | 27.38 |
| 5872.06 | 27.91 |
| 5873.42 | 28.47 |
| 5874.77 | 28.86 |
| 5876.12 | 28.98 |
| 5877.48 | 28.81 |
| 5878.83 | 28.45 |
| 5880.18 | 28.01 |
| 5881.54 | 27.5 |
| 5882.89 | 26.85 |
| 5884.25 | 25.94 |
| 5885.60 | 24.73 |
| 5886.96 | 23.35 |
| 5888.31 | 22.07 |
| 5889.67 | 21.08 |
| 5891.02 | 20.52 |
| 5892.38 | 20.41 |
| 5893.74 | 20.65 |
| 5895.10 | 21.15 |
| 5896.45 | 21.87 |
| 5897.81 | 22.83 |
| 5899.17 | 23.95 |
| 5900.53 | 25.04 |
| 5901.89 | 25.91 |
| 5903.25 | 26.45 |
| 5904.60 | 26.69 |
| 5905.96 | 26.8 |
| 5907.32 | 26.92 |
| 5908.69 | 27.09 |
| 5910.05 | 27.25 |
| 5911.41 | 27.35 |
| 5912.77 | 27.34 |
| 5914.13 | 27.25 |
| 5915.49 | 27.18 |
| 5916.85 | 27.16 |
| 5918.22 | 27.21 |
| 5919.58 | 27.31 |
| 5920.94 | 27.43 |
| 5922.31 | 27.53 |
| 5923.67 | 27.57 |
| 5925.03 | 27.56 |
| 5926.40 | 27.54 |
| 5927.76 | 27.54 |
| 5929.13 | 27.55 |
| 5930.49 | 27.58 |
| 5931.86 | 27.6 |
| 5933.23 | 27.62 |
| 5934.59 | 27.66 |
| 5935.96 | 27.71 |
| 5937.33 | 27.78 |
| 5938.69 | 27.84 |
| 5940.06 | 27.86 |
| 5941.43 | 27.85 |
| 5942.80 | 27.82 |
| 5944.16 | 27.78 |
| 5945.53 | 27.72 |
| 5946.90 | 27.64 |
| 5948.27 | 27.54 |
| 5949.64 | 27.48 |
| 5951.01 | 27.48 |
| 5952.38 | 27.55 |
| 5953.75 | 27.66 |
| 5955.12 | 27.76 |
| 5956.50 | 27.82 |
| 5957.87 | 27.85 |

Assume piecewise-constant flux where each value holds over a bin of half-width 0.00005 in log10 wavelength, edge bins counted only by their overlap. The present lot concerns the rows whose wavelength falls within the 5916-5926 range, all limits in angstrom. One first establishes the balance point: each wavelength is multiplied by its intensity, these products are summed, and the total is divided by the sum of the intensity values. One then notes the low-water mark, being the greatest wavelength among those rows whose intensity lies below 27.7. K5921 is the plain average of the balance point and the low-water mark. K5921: 5923.0 angstrom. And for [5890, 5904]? 5900.4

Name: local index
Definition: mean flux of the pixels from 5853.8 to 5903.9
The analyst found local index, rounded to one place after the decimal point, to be 25.8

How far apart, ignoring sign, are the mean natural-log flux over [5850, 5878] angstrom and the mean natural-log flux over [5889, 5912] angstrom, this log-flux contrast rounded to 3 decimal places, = 0.137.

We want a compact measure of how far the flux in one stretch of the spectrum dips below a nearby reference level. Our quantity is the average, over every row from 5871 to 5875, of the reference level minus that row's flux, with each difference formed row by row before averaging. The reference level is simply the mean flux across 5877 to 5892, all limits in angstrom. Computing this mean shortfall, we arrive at -3.2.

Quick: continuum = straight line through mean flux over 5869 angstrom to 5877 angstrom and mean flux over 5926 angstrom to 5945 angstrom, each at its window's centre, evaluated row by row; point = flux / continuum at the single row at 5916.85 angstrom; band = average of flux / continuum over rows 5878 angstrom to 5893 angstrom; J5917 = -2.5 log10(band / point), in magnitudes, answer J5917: 0.12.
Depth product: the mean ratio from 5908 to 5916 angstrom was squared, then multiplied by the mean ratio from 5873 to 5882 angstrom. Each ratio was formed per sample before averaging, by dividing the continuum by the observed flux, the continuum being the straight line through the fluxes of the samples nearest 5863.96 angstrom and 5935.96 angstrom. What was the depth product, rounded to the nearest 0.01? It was 0.99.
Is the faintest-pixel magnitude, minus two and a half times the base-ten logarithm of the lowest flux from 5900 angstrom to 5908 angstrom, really -3.50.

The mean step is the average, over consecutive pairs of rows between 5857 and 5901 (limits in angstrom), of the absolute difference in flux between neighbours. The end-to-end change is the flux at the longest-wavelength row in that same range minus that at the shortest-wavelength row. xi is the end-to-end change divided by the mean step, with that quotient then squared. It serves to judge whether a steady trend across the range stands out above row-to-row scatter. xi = 20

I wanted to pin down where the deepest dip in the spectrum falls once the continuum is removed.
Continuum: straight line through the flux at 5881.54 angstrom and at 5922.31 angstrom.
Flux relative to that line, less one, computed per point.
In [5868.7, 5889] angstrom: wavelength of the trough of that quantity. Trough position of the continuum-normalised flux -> 5888.31 angstrom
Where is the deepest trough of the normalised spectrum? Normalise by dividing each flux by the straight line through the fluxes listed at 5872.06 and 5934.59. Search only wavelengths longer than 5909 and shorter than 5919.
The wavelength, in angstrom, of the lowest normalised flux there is 5916.85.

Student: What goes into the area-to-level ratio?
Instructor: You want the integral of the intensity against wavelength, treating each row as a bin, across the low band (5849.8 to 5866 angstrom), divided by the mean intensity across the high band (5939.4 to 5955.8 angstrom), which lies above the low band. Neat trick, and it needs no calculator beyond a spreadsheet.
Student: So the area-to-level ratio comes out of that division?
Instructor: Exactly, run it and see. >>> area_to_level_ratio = 16.0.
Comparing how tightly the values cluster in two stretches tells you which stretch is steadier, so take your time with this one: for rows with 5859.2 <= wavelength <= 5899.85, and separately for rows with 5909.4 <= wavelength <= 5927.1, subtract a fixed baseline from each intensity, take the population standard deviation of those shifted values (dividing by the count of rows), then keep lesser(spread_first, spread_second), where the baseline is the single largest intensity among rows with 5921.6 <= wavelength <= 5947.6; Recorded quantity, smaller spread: 0.145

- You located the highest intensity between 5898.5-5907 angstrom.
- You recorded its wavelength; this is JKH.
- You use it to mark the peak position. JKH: 5905.96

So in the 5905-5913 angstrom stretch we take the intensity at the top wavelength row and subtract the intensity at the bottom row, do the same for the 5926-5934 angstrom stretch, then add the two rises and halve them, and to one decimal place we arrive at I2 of 0.3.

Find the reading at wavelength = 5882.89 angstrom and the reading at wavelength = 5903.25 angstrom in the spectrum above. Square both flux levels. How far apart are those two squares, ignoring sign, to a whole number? 21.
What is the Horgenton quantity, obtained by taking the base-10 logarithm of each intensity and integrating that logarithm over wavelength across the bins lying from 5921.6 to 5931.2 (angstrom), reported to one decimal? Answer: 13.8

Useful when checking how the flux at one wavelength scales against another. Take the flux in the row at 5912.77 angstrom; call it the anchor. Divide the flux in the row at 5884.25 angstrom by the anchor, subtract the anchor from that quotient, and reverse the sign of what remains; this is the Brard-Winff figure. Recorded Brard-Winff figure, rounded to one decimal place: 26.4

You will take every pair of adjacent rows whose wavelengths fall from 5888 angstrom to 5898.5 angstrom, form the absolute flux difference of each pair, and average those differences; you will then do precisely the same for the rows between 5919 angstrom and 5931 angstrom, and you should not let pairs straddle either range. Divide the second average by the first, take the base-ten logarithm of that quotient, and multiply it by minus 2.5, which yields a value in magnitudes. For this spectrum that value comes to 2.9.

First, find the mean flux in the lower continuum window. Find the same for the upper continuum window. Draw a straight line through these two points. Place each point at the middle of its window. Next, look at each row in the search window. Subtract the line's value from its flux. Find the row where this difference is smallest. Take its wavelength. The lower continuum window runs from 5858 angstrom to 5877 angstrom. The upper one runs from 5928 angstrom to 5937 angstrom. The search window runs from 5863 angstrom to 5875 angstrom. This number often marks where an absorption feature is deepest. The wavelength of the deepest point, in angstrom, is 5868.01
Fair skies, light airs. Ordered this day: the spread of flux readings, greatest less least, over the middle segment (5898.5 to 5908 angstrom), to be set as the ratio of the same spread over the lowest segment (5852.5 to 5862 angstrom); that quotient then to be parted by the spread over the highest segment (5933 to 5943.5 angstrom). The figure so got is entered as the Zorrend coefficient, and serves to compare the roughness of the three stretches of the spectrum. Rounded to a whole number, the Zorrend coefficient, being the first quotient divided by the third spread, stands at 19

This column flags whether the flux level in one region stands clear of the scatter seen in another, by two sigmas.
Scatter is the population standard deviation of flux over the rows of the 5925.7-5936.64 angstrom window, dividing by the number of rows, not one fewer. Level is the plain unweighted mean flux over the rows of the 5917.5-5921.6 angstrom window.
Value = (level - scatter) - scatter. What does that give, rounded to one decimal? 27.2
